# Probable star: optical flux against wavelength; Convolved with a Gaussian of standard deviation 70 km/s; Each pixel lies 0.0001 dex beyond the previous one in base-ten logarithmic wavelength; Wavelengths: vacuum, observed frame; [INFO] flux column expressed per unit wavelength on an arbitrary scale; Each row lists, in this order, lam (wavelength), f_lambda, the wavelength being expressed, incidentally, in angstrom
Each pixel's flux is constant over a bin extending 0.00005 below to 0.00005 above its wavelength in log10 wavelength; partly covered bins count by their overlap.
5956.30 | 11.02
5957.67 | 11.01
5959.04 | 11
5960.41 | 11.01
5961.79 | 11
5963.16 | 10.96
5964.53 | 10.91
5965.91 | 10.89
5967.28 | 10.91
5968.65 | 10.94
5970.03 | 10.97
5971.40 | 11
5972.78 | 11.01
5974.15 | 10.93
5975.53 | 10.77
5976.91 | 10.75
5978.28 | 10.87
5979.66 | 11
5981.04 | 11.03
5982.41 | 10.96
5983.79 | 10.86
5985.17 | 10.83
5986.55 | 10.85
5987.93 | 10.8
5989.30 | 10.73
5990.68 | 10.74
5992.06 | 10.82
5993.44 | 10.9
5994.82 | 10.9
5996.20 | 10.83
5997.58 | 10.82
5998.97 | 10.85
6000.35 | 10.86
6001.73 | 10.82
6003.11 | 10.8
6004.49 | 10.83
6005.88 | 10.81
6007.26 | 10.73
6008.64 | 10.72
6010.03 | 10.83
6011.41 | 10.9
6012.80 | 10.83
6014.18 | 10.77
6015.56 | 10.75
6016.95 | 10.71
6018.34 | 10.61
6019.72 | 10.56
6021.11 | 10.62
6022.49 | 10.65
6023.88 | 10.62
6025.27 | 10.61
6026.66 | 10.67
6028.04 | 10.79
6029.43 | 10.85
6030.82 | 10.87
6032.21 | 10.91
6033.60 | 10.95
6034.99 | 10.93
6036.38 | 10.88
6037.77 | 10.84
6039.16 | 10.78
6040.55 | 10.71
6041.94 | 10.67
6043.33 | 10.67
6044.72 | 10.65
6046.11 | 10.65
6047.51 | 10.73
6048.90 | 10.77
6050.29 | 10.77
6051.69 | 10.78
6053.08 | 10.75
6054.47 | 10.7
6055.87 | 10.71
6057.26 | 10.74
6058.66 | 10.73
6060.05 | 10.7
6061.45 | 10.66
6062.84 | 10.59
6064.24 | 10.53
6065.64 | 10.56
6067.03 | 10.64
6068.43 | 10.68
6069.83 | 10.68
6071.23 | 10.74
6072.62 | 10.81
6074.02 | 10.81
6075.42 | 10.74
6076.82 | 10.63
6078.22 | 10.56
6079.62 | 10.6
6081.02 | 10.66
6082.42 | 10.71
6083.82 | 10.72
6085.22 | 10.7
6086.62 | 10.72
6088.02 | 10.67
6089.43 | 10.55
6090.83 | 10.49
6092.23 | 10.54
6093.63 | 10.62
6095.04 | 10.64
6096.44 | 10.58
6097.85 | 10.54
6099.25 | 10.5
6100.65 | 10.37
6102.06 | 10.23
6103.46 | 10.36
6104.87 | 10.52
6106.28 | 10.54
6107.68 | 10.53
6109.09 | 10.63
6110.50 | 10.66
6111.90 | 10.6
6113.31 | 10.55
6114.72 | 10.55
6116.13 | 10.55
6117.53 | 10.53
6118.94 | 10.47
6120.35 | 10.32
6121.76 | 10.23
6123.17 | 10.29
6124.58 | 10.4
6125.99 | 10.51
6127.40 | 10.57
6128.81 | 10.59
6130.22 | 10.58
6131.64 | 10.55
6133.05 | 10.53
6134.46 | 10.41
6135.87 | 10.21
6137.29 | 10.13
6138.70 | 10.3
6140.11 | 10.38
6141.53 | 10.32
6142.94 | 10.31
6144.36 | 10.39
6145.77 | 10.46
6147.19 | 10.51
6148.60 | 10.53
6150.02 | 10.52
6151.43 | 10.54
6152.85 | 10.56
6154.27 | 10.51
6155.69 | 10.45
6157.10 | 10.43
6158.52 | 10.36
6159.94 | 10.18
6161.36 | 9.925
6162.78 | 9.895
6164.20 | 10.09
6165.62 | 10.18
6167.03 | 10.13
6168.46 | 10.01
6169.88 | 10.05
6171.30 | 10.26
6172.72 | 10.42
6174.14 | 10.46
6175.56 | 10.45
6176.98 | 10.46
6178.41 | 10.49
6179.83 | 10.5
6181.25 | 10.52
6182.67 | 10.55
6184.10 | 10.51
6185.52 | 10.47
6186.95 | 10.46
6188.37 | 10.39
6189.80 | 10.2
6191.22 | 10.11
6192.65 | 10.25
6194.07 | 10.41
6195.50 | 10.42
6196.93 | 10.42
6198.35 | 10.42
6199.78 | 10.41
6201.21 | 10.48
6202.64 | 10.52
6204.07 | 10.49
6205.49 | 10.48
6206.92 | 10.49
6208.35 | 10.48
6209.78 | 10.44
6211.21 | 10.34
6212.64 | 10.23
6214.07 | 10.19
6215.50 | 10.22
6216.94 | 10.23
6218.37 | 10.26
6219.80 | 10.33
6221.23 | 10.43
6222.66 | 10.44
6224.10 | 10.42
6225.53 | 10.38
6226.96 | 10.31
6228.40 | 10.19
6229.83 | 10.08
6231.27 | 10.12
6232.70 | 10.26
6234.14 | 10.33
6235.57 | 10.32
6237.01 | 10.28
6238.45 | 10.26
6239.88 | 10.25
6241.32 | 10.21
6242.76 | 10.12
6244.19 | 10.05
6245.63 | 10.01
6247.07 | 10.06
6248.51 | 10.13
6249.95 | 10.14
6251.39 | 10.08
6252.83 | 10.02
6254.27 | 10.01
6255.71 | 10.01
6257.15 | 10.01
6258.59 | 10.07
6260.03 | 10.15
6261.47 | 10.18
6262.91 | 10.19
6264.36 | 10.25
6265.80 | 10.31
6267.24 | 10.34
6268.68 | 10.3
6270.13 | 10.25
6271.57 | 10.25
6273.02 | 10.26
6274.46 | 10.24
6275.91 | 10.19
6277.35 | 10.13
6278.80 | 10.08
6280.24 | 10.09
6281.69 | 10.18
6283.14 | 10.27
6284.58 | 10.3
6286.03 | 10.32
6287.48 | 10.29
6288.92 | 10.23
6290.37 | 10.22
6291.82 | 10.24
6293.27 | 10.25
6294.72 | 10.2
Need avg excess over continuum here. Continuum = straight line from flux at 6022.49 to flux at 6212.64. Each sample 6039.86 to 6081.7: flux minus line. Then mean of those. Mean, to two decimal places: 0.12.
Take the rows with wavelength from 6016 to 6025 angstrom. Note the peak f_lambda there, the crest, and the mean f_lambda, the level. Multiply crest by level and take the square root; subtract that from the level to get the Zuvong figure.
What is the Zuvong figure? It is -0.04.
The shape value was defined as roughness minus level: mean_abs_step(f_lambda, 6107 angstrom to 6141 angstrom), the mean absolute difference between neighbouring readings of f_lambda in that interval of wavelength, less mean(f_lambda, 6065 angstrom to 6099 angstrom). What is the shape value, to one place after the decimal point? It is -10.6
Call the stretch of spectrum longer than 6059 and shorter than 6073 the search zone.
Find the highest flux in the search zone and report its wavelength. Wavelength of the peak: 6072.62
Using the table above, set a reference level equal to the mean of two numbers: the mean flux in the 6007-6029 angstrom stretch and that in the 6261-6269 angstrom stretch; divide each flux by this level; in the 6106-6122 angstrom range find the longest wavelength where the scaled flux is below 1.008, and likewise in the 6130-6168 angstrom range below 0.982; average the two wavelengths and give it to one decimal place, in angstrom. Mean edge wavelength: 6144.4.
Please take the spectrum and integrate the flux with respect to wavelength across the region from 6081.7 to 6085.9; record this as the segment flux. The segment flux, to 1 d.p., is 45.0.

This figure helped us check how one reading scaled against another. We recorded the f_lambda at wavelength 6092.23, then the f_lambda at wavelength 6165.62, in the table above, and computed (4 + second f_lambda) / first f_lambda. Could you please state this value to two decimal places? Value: 1.35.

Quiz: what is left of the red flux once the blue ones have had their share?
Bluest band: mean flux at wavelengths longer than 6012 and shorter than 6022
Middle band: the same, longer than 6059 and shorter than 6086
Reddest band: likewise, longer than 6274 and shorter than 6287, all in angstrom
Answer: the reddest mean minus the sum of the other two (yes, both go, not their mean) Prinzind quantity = -11.2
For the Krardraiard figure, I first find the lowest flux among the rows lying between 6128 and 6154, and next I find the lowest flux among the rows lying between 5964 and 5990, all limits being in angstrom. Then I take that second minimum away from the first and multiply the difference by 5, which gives -3.0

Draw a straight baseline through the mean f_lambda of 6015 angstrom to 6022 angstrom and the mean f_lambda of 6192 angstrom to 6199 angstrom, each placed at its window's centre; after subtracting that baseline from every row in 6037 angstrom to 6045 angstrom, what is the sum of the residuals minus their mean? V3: 0.52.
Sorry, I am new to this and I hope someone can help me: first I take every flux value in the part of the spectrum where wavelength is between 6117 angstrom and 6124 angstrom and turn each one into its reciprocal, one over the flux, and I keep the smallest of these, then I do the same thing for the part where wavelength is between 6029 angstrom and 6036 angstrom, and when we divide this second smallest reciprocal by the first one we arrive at 0.962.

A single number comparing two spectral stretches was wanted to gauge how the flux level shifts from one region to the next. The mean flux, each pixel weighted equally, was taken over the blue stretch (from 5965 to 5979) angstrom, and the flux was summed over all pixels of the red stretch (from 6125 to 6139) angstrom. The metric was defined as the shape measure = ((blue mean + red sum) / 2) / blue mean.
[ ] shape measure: 5.29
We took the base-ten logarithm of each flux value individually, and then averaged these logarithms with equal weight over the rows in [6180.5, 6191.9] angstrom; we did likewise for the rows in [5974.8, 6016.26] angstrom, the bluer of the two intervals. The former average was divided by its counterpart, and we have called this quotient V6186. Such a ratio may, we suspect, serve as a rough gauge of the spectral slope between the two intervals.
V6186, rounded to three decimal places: 0.983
